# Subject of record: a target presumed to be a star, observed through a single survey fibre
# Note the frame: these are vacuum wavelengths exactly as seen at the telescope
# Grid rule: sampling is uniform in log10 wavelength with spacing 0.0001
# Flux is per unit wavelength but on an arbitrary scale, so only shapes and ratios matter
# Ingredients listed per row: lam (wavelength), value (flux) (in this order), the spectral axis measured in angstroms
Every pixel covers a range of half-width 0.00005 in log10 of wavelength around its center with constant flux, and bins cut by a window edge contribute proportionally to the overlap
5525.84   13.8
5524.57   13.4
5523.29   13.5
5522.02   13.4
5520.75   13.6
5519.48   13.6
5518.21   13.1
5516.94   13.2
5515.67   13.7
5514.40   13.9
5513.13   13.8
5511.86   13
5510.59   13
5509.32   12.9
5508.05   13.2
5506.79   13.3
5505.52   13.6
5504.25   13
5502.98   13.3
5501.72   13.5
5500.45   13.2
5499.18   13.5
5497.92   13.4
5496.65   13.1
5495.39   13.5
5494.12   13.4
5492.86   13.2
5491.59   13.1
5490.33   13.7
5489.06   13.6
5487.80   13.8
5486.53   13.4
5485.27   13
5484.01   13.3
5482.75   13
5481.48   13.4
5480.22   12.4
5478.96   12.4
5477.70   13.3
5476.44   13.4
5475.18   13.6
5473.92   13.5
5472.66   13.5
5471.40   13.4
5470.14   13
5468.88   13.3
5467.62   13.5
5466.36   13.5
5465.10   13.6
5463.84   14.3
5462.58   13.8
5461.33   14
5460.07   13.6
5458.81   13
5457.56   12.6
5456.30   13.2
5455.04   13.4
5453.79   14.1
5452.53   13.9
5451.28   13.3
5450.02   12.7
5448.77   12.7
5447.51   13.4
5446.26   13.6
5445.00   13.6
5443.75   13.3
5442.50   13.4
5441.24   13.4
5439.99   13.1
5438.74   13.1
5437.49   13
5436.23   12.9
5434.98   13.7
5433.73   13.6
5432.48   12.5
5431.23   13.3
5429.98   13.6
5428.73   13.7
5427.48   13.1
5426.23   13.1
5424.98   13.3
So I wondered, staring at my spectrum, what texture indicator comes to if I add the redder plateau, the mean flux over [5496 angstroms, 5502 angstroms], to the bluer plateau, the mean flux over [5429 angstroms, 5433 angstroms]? 26.5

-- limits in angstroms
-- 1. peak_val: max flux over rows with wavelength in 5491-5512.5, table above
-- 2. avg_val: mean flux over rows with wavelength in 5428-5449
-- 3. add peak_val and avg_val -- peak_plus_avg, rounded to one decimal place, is 26.9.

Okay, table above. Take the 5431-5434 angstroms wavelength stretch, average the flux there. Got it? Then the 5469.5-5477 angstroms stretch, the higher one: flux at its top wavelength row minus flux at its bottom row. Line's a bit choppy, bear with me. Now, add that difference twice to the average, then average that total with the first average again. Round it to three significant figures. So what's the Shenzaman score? 13.5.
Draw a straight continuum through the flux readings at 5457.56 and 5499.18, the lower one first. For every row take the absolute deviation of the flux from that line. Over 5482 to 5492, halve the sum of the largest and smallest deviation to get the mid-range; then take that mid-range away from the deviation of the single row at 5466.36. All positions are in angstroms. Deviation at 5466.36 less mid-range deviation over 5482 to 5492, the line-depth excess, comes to 0.37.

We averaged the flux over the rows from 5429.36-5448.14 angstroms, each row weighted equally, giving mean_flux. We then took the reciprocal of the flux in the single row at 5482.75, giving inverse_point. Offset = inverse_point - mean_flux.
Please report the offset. -13.22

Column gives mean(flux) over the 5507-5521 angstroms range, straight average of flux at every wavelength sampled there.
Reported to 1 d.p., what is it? 13.4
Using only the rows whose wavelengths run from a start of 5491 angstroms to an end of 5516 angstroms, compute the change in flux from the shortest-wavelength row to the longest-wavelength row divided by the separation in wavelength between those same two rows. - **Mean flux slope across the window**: 0.025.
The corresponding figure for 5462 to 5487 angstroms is -0.017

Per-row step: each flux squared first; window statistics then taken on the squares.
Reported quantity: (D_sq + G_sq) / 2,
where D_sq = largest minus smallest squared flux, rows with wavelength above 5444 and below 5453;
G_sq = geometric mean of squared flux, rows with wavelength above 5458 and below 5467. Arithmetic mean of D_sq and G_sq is 110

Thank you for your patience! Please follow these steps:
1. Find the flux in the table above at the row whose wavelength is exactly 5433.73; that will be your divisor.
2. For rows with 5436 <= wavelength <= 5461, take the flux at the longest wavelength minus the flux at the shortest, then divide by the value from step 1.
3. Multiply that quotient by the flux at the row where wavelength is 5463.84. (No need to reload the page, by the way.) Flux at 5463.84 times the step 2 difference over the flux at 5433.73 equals 0.7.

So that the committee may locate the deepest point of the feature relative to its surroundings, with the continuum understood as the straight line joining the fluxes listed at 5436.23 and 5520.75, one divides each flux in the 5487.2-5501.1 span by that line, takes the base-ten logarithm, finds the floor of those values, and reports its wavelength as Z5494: 5496.65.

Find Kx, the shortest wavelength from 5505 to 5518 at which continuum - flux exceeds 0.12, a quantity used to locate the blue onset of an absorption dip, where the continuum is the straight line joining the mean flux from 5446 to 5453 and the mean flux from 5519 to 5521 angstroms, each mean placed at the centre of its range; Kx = 5506.79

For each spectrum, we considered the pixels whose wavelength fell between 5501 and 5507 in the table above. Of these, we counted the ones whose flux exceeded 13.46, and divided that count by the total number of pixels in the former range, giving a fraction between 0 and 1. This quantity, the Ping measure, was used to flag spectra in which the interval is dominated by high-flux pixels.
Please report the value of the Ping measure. 0.40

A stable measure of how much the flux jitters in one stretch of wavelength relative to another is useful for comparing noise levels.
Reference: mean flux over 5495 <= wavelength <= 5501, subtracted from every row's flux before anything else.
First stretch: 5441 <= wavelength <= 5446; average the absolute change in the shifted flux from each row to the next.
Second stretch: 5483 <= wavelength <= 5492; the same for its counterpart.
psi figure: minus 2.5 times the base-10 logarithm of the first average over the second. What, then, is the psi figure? 1.0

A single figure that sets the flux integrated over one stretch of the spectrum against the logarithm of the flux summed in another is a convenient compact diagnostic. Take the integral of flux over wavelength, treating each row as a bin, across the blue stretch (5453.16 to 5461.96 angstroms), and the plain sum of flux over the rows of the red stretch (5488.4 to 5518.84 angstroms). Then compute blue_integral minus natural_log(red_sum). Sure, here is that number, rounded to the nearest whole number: 112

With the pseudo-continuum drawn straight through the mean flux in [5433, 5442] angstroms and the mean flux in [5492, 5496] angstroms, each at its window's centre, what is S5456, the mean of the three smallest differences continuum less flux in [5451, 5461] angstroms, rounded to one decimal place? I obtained -0.6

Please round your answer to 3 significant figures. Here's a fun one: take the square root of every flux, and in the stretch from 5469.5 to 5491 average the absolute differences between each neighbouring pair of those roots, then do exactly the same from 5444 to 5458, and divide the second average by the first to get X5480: 1.23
